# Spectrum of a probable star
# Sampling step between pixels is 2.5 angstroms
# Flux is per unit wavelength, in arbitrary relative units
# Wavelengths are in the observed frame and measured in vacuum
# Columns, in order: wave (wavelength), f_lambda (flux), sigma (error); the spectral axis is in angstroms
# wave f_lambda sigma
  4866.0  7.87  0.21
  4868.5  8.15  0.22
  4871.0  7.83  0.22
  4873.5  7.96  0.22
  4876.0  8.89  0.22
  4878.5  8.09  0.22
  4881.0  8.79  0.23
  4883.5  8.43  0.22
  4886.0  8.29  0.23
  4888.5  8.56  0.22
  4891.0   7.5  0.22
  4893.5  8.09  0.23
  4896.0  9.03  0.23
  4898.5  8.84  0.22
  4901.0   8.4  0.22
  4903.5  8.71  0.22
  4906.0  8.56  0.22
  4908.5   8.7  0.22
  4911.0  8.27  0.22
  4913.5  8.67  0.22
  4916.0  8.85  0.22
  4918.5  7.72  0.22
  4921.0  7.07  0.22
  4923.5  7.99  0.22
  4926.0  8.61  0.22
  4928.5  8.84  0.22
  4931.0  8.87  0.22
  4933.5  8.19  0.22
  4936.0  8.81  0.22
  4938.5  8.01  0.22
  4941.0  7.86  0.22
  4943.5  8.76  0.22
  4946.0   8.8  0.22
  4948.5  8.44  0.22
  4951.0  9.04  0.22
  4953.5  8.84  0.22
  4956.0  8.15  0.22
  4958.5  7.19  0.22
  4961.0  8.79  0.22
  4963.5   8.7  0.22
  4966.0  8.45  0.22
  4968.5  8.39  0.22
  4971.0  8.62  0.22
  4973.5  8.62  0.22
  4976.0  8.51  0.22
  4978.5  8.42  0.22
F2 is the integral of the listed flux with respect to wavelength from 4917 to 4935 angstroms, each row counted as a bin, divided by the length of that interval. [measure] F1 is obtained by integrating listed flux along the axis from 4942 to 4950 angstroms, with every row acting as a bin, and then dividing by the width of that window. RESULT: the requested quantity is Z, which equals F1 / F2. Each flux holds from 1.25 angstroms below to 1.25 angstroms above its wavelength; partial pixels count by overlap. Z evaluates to 1.05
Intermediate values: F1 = 8.65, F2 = 8.2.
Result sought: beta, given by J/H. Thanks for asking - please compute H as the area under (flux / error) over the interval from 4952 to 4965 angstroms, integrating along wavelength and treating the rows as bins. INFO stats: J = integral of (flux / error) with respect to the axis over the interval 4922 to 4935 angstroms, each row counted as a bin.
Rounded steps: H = 493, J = 501.0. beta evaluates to 1.02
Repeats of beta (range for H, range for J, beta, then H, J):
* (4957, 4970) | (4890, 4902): 0.92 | 491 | 449.2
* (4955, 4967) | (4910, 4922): 0.99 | 450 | 443.7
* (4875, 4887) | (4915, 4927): 0.96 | 455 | 437.4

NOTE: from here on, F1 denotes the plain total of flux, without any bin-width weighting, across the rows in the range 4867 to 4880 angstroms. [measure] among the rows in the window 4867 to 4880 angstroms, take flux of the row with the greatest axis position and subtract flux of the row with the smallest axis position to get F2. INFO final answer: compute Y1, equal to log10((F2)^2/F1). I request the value -4.1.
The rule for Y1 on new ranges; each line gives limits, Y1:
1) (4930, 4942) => -1.6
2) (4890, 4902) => -1.7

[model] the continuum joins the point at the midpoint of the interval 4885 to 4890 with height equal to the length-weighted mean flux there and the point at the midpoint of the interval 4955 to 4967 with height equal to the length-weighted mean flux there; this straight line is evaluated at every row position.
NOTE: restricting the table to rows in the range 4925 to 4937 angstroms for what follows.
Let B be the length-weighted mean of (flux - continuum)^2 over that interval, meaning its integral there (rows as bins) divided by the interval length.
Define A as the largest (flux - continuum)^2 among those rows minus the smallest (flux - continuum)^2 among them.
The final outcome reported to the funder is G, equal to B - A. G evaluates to -0.1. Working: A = 0.3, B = 0.19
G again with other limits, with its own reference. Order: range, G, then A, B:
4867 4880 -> -0.1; 0.3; 0.19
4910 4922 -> -1.1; 1.6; 0.45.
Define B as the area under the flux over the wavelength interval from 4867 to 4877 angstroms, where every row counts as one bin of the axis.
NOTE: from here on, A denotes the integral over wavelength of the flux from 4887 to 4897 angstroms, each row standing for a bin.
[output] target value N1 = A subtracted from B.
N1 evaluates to -0.9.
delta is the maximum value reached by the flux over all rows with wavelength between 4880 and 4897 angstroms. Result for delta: 9.03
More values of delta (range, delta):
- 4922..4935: 8.87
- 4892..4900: 9.03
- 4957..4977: 8.79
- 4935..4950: 8.81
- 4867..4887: 8.89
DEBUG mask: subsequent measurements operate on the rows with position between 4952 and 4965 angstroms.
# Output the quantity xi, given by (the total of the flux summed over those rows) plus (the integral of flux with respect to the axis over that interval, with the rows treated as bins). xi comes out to 150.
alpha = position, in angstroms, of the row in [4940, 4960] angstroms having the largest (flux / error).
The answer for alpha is 4951.0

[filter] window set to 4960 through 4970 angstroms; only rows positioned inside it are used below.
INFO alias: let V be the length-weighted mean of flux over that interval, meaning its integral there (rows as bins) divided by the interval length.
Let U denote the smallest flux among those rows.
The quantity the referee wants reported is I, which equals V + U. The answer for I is 17.0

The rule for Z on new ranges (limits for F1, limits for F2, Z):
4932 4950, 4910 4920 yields 1.01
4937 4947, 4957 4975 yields 1.00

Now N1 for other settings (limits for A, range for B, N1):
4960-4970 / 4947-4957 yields 0.6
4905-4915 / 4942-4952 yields 1.7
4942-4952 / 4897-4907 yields -0.9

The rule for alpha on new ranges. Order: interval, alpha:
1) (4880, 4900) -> 4898.5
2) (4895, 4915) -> 4898.5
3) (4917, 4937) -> 4931.0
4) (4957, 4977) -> 4961.0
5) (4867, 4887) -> 4876.0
